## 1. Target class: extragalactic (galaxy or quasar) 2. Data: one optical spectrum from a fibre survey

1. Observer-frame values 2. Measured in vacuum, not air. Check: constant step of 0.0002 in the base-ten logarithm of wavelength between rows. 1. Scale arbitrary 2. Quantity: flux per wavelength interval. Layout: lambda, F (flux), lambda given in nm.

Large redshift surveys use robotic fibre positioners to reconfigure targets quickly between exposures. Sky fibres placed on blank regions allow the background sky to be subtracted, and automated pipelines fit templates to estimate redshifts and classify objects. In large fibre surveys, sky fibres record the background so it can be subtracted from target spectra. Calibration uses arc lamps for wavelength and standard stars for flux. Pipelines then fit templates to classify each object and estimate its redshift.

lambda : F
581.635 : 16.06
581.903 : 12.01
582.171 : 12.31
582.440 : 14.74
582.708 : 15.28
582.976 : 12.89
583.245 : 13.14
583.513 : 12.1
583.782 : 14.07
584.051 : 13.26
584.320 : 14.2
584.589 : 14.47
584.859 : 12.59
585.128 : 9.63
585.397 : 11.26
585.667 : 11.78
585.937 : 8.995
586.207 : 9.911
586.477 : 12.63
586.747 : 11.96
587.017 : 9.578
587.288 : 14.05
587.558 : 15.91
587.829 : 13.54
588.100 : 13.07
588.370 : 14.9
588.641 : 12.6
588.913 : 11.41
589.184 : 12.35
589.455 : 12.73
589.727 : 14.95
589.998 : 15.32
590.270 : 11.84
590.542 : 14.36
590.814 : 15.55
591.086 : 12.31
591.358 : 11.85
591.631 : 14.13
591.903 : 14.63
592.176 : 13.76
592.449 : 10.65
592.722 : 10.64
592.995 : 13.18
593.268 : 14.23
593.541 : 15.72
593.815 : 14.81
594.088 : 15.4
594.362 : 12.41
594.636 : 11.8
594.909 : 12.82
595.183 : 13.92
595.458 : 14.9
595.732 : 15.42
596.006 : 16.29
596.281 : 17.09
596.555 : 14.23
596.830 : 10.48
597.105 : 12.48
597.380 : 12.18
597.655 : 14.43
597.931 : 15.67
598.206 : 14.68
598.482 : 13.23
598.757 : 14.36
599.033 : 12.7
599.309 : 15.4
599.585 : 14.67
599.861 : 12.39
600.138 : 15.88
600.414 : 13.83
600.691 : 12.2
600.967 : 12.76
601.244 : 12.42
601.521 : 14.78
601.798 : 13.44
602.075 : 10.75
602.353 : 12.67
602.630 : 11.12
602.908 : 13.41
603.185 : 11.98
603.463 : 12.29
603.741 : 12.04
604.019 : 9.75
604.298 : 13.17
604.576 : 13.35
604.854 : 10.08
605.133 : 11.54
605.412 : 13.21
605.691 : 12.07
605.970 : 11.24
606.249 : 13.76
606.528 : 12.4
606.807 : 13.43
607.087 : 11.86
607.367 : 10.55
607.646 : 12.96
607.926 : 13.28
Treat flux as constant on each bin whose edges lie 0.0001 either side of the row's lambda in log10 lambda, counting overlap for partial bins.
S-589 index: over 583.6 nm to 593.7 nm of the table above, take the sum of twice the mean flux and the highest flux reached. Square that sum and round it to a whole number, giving 1743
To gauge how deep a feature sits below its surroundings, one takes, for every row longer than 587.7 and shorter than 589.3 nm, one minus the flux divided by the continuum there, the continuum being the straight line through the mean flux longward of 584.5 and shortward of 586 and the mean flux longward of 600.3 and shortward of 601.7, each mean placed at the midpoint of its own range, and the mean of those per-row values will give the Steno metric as -0.10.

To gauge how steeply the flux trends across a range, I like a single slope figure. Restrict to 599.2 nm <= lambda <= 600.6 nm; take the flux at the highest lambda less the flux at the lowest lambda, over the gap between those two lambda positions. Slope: -1.4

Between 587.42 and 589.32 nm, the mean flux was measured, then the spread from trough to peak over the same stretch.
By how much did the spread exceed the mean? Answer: -8.9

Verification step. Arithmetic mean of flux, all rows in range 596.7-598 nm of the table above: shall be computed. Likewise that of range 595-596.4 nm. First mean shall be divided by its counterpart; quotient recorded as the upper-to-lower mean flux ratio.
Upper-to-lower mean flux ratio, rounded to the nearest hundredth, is 0.84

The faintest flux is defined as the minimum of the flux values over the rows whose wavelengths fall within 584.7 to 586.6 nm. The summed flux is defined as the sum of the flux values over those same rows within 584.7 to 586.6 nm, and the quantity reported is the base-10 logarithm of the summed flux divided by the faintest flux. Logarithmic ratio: 0.931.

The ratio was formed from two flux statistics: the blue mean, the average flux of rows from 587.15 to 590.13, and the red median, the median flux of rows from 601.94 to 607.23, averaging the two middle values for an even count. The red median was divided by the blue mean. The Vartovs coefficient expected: 0.88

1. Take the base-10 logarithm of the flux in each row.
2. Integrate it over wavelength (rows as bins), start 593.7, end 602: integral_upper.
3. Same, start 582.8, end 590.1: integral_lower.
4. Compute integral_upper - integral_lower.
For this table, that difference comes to 1.4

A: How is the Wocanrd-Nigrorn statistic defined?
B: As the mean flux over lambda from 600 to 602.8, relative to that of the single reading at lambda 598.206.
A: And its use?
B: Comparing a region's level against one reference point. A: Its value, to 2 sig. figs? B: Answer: 0.88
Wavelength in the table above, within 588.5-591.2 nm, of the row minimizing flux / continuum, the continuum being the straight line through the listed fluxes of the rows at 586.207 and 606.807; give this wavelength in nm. 588.913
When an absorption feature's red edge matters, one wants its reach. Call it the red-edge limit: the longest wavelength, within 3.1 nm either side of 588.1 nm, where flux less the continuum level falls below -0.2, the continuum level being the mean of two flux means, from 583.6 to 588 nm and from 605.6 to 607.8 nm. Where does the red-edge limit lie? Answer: 590.270 nm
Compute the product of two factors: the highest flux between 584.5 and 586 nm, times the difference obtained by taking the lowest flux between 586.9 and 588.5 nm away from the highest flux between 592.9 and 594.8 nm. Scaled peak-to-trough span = 89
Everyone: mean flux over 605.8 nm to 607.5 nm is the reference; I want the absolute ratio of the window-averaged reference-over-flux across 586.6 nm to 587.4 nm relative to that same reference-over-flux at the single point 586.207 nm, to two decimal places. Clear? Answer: 0.86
